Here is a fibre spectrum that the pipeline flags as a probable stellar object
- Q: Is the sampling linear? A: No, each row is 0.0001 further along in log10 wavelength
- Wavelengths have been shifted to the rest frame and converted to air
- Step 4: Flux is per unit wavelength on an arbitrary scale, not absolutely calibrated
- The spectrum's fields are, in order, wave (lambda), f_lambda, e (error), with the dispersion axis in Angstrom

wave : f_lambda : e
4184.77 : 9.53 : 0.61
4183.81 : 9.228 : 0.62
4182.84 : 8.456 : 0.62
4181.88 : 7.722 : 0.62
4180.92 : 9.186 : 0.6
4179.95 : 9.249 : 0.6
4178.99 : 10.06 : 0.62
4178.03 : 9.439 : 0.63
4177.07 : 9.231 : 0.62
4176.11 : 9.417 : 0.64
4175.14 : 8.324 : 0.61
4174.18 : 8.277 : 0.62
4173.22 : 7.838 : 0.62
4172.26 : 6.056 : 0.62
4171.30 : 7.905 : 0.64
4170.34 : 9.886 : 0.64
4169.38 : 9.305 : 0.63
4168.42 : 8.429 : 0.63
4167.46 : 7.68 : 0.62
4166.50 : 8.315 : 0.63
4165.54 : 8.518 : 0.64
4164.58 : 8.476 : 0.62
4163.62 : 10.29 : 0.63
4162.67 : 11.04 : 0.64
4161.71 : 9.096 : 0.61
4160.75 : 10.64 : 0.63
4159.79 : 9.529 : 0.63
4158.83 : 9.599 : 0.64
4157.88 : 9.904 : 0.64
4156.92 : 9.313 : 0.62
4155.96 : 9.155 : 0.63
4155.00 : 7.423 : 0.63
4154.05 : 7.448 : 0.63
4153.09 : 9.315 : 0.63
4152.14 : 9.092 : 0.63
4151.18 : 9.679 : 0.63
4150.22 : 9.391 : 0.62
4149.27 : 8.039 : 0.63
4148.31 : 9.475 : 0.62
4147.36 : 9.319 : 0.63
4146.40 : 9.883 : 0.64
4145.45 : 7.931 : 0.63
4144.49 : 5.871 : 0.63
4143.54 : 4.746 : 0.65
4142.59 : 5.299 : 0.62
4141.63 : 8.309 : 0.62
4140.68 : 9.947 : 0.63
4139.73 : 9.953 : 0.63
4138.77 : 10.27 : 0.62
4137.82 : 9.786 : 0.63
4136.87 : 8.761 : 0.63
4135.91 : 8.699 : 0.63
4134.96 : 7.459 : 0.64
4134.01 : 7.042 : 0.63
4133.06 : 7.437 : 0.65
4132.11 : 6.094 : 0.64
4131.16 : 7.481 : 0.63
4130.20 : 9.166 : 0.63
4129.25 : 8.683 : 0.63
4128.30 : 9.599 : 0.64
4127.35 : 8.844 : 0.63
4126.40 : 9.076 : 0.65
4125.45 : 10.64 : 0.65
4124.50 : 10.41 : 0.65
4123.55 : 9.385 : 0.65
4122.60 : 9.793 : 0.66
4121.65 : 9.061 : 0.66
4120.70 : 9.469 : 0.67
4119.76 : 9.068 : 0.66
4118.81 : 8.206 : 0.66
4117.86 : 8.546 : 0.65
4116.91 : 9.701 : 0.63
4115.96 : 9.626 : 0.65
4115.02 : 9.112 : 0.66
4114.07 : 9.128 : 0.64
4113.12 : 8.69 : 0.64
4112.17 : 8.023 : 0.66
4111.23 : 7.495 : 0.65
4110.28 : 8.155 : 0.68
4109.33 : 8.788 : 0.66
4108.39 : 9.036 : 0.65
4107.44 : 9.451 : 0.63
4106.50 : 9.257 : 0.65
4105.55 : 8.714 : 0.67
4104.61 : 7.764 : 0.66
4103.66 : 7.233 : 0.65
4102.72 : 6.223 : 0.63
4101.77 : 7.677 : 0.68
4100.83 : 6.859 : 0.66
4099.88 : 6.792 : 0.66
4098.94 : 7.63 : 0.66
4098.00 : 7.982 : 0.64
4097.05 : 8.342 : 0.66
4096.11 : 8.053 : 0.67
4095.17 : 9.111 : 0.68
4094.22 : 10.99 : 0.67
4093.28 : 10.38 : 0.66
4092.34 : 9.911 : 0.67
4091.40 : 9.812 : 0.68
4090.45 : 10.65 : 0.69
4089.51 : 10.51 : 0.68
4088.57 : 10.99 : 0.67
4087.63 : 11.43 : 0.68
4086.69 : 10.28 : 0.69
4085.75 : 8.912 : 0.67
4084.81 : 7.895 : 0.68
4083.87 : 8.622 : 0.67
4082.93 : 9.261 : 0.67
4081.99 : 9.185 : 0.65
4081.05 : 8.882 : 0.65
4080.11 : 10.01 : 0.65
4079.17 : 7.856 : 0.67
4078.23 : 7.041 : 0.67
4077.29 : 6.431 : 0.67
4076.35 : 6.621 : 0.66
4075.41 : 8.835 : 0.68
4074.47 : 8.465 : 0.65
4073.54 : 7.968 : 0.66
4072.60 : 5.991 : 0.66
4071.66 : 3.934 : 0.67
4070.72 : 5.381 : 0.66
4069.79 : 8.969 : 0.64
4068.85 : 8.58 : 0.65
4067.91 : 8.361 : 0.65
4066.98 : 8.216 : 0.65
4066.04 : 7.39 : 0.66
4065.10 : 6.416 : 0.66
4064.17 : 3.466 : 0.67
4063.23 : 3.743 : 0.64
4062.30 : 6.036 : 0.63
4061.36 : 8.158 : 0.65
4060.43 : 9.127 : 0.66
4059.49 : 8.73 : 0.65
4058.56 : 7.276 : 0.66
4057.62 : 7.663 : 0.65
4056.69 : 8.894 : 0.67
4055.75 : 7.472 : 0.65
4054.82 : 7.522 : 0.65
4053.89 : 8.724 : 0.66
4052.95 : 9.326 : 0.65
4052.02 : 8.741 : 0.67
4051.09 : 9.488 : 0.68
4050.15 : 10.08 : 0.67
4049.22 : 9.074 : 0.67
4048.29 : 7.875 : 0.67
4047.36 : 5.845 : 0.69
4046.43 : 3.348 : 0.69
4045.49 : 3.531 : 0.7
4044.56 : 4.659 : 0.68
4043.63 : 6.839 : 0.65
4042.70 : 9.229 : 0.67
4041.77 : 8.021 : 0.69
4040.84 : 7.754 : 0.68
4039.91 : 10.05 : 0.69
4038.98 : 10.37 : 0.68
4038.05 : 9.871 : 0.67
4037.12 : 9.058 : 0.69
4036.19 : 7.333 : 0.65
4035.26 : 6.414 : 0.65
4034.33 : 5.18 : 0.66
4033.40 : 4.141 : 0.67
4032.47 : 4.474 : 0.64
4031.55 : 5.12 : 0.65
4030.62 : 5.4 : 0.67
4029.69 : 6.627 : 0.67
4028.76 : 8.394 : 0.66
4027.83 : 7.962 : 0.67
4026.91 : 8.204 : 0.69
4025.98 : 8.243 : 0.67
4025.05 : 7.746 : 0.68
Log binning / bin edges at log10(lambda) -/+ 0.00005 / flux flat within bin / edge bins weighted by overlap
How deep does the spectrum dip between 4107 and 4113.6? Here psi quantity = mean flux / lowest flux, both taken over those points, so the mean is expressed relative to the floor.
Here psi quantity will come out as 1.14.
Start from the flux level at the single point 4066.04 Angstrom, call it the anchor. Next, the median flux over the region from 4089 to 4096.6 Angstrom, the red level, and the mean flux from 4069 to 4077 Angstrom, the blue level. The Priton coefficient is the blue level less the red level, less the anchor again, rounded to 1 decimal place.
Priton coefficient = -10.5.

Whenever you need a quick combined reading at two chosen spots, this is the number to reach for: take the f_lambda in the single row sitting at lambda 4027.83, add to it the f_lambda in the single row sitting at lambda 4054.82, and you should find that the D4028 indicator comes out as 15.5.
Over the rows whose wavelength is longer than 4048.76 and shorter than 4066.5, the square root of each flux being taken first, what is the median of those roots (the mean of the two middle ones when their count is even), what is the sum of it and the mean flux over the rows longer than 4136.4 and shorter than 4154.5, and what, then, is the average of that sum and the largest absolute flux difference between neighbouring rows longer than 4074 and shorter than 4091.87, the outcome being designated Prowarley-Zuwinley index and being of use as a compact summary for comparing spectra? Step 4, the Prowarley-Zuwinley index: 6.8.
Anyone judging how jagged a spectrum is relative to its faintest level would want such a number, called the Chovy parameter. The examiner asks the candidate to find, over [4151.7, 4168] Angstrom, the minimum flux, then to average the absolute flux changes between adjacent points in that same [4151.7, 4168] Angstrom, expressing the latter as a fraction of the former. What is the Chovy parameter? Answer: 0.11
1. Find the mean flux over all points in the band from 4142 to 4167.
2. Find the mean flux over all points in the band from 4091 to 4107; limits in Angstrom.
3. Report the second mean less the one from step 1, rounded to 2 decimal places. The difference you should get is -0.33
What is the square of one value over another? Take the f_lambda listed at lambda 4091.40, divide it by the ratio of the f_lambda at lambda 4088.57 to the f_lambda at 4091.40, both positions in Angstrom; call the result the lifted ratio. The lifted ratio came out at 8.8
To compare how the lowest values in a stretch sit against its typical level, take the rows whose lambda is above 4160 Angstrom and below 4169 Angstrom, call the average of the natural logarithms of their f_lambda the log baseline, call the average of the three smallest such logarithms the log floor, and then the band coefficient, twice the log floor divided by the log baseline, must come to 1.90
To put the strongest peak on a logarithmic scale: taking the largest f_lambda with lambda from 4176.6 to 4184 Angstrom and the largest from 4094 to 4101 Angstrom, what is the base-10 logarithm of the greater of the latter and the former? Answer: 1.04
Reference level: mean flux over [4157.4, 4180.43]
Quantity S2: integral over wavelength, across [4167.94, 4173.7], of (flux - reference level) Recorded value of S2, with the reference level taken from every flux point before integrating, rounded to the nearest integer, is -5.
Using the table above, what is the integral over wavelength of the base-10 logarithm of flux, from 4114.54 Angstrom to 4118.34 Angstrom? 3.7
